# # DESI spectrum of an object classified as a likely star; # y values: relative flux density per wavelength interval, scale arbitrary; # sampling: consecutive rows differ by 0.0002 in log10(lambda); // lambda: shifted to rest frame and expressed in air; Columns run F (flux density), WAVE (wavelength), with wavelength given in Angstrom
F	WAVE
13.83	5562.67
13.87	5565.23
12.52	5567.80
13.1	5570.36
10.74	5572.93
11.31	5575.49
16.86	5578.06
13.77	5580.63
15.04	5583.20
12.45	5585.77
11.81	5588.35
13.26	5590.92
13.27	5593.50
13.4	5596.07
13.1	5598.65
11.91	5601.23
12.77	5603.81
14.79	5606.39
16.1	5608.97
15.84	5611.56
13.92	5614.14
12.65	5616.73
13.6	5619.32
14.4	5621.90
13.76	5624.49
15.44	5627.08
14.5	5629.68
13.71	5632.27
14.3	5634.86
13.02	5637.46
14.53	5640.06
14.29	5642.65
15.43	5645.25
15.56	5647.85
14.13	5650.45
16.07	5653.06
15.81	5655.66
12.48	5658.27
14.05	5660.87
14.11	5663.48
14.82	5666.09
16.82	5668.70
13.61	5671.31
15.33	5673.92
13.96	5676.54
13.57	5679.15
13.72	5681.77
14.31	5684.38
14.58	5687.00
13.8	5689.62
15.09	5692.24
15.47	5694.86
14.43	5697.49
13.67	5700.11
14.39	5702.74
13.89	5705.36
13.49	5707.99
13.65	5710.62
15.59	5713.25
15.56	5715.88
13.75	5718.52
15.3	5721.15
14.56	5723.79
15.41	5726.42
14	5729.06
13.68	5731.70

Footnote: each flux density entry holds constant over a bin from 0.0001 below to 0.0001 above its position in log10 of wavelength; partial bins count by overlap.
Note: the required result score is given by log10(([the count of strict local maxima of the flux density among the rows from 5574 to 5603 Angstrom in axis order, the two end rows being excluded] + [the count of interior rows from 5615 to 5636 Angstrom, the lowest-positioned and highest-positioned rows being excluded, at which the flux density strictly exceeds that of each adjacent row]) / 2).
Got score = 0.40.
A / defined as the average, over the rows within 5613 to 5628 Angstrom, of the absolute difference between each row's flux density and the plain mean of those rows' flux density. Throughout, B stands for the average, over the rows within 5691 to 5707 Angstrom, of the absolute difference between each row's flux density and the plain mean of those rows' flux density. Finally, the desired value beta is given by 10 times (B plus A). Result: 12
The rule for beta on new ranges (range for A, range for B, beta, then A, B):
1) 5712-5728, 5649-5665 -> 16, 0.58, 1.00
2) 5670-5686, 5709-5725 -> 12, 0.49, 0.75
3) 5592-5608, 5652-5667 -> 16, 0.61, 1.01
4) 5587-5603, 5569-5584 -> 24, 0.62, 1.75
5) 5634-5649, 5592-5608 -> 13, 0.65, 0.61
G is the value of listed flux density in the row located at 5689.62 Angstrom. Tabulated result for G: 13.8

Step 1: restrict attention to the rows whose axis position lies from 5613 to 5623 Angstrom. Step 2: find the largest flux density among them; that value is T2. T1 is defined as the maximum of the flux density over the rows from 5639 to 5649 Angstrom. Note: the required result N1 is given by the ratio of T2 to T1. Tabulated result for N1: 0.93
